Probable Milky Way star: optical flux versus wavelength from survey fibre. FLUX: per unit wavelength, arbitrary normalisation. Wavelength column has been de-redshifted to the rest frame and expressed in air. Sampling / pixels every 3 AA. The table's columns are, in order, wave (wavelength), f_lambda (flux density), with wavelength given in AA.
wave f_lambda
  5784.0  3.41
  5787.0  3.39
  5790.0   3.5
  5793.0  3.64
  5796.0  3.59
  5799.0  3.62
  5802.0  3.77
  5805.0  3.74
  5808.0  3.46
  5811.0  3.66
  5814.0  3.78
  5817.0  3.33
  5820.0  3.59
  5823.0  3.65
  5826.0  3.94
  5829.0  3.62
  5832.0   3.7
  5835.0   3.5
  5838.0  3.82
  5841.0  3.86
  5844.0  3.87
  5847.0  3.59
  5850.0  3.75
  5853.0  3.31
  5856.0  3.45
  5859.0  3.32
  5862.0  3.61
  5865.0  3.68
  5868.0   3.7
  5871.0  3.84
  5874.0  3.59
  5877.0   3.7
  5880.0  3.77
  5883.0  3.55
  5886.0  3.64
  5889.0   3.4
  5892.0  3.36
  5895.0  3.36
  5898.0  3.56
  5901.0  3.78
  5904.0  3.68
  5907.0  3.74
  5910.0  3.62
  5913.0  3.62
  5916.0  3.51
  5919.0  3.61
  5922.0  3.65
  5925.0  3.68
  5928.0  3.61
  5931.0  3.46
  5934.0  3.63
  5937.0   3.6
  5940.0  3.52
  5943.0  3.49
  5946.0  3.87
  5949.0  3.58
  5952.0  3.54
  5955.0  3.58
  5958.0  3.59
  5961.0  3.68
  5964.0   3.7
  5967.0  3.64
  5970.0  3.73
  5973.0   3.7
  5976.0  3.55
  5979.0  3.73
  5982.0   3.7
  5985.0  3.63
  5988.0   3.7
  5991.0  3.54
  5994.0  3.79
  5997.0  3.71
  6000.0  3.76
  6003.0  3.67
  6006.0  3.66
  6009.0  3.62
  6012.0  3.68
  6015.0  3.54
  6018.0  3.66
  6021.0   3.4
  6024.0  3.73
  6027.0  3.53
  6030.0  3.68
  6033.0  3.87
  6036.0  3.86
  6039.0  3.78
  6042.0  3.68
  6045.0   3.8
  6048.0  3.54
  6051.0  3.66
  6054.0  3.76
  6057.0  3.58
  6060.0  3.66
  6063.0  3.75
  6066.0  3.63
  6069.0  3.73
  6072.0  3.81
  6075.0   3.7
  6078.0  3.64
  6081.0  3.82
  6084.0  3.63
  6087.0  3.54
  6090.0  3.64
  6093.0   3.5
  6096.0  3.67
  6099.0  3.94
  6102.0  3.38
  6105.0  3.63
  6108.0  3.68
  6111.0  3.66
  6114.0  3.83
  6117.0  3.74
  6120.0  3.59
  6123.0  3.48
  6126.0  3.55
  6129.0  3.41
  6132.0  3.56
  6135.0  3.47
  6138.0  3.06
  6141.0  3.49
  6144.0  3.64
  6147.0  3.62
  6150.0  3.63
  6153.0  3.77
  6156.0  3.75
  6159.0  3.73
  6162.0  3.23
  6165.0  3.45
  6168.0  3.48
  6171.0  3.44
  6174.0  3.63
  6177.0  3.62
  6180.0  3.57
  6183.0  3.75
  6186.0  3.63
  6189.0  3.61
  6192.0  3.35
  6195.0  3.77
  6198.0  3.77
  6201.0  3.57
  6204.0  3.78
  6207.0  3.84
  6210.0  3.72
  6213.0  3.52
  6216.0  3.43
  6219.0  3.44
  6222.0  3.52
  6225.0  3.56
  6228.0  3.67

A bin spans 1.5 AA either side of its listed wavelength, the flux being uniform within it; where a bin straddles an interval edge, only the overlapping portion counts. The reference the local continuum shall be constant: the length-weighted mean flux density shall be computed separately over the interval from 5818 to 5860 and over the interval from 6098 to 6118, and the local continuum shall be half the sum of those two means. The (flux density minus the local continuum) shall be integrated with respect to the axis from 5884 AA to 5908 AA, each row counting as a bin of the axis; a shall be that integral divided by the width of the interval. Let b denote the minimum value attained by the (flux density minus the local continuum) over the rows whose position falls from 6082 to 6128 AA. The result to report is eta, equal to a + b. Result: -0.39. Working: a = -0.10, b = -0.28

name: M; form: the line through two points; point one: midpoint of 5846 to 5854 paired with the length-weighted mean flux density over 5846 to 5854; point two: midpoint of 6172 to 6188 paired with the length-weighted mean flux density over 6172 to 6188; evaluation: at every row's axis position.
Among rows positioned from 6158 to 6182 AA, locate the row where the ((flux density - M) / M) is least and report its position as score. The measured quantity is 6162.0 AA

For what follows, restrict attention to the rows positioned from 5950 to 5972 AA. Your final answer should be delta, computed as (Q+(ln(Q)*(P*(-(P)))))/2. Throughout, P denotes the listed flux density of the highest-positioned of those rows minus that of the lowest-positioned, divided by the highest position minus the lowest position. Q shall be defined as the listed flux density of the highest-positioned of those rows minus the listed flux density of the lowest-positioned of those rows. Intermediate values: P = 0.011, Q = 0.19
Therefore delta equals 0.095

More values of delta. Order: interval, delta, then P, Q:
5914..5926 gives 0.085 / 0.019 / 0.17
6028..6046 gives 0.060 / 0.008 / 0.12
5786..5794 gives 0.126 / 0.042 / 0.25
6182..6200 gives 0.010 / 0.001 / 0.02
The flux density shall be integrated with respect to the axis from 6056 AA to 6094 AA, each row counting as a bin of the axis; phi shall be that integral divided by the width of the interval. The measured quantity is 3.67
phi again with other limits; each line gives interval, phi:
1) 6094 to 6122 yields 3.67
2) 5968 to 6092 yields 3.68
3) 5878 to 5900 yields 3.53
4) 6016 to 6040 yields 3.68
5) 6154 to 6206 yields 3.60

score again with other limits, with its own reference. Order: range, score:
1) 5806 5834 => 5817.0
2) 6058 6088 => 6087.0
